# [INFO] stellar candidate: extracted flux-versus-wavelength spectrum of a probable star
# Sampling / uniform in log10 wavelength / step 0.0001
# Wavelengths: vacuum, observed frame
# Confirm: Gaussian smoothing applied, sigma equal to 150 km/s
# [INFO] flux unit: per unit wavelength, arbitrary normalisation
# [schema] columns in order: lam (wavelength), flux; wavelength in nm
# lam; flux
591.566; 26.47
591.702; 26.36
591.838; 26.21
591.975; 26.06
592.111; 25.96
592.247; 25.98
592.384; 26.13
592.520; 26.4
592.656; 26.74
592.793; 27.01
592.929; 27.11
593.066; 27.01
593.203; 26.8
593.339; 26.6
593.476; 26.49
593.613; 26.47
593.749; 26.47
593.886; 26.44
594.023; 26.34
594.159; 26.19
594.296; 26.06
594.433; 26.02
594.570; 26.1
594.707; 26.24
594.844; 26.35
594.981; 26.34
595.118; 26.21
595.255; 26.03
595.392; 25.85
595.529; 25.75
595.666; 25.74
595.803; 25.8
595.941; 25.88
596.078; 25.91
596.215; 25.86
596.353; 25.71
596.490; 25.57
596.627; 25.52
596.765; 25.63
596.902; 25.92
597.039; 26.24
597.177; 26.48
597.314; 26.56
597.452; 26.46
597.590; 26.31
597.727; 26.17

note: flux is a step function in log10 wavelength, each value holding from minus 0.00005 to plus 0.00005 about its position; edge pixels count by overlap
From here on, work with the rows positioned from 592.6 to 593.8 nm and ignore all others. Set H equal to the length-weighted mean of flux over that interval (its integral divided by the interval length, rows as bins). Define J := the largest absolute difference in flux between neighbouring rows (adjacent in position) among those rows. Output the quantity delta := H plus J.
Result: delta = 27.0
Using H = 26.7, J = 0.27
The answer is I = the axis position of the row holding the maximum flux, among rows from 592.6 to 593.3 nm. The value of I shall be 592.929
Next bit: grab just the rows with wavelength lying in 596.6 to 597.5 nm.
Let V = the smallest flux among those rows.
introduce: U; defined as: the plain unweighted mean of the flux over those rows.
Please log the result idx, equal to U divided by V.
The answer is 1.02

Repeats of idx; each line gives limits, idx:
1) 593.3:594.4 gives 1.01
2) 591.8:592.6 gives 1.01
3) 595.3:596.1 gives 1.00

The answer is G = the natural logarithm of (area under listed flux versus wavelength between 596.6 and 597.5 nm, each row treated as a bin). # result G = 3.16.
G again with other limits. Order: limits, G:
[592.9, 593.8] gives 3.18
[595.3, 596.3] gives 3.25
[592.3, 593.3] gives 3.29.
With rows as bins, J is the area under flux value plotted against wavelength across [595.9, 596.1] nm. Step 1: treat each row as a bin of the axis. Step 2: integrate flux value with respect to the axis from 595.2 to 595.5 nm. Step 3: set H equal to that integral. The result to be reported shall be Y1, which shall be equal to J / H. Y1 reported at 0.7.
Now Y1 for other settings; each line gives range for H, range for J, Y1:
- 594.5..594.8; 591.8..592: 0.7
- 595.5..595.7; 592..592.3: 1.5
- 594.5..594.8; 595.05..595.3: 0.8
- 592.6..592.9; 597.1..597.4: 1.0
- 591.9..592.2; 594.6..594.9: 1.0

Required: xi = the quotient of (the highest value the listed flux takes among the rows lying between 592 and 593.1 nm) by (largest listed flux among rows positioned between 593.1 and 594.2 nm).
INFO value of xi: 1.01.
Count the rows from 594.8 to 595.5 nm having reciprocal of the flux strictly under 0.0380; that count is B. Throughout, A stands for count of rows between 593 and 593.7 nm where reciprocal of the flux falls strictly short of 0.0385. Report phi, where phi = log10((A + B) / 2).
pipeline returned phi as 0.54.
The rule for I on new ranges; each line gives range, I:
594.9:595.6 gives 594.981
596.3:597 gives 596.902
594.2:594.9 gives 594.844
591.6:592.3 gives 591.702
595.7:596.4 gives 596.078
